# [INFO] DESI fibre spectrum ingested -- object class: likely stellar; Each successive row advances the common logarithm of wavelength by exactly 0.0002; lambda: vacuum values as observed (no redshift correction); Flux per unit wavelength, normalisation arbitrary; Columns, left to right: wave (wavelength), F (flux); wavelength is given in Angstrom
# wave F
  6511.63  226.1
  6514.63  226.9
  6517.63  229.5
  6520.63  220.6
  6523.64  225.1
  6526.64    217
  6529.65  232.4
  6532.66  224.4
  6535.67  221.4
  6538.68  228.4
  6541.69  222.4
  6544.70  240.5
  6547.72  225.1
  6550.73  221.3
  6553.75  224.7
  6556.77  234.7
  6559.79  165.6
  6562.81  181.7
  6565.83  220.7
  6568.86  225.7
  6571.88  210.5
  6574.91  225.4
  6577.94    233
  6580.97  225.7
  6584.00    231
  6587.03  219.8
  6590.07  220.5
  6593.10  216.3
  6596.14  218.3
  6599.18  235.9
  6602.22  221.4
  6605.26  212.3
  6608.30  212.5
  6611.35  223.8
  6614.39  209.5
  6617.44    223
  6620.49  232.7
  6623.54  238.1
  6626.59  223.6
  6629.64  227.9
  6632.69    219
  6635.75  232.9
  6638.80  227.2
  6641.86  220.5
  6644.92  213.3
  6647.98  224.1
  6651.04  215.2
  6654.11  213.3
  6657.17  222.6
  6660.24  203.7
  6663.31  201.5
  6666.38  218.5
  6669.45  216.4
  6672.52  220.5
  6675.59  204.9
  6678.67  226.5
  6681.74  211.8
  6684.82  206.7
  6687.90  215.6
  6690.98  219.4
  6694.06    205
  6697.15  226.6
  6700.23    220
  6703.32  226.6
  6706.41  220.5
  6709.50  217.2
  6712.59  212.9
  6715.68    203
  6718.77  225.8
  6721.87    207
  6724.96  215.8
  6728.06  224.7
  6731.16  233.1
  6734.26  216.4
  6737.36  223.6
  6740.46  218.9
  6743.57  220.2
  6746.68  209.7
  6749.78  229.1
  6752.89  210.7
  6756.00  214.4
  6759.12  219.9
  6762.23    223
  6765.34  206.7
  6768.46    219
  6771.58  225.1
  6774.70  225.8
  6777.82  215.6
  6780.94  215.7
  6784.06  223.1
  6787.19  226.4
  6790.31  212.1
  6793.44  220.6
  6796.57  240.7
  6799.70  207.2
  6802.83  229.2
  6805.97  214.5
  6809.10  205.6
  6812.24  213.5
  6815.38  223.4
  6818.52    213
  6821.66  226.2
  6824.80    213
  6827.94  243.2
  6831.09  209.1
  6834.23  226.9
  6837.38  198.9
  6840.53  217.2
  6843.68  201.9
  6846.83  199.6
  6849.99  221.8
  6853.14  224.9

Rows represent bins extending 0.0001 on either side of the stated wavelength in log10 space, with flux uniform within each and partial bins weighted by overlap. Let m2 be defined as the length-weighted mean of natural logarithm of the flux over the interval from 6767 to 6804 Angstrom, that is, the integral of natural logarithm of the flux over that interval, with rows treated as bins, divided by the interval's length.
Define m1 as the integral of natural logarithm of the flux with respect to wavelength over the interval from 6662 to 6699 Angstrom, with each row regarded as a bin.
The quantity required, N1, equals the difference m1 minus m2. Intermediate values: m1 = 198.6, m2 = 5.40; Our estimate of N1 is 193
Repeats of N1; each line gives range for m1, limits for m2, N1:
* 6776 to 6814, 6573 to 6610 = 199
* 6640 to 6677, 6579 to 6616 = 193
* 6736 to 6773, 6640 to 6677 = 194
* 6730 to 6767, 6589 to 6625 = 194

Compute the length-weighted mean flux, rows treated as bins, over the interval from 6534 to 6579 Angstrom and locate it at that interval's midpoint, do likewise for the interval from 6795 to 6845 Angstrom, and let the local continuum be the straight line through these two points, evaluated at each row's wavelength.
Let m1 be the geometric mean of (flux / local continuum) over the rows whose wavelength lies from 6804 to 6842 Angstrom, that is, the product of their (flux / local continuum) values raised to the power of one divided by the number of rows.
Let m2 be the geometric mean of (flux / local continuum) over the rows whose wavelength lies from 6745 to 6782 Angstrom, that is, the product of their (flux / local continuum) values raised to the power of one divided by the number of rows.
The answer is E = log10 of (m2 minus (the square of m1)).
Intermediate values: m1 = 1.00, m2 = 1.00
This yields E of -2.1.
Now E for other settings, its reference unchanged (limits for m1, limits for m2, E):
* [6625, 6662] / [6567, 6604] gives -2.2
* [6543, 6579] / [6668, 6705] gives -1.9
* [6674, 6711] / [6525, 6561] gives -1.6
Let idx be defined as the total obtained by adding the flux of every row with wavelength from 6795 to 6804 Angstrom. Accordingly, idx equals 677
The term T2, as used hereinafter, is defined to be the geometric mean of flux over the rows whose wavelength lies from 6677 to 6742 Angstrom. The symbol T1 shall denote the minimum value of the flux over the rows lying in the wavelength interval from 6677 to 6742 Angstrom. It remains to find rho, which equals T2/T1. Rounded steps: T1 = 203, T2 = 218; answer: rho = 1.07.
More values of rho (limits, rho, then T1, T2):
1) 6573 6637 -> 1.07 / 209.5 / 224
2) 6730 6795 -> 1.06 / 206.7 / 219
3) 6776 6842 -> 1.10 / 198.9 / 219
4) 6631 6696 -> 1.07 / 201.5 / 216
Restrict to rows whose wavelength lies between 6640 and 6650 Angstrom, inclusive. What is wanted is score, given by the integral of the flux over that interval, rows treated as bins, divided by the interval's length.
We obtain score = 219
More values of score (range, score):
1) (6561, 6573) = 209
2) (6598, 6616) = 219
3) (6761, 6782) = 219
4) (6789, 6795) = 216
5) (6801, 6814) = 216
